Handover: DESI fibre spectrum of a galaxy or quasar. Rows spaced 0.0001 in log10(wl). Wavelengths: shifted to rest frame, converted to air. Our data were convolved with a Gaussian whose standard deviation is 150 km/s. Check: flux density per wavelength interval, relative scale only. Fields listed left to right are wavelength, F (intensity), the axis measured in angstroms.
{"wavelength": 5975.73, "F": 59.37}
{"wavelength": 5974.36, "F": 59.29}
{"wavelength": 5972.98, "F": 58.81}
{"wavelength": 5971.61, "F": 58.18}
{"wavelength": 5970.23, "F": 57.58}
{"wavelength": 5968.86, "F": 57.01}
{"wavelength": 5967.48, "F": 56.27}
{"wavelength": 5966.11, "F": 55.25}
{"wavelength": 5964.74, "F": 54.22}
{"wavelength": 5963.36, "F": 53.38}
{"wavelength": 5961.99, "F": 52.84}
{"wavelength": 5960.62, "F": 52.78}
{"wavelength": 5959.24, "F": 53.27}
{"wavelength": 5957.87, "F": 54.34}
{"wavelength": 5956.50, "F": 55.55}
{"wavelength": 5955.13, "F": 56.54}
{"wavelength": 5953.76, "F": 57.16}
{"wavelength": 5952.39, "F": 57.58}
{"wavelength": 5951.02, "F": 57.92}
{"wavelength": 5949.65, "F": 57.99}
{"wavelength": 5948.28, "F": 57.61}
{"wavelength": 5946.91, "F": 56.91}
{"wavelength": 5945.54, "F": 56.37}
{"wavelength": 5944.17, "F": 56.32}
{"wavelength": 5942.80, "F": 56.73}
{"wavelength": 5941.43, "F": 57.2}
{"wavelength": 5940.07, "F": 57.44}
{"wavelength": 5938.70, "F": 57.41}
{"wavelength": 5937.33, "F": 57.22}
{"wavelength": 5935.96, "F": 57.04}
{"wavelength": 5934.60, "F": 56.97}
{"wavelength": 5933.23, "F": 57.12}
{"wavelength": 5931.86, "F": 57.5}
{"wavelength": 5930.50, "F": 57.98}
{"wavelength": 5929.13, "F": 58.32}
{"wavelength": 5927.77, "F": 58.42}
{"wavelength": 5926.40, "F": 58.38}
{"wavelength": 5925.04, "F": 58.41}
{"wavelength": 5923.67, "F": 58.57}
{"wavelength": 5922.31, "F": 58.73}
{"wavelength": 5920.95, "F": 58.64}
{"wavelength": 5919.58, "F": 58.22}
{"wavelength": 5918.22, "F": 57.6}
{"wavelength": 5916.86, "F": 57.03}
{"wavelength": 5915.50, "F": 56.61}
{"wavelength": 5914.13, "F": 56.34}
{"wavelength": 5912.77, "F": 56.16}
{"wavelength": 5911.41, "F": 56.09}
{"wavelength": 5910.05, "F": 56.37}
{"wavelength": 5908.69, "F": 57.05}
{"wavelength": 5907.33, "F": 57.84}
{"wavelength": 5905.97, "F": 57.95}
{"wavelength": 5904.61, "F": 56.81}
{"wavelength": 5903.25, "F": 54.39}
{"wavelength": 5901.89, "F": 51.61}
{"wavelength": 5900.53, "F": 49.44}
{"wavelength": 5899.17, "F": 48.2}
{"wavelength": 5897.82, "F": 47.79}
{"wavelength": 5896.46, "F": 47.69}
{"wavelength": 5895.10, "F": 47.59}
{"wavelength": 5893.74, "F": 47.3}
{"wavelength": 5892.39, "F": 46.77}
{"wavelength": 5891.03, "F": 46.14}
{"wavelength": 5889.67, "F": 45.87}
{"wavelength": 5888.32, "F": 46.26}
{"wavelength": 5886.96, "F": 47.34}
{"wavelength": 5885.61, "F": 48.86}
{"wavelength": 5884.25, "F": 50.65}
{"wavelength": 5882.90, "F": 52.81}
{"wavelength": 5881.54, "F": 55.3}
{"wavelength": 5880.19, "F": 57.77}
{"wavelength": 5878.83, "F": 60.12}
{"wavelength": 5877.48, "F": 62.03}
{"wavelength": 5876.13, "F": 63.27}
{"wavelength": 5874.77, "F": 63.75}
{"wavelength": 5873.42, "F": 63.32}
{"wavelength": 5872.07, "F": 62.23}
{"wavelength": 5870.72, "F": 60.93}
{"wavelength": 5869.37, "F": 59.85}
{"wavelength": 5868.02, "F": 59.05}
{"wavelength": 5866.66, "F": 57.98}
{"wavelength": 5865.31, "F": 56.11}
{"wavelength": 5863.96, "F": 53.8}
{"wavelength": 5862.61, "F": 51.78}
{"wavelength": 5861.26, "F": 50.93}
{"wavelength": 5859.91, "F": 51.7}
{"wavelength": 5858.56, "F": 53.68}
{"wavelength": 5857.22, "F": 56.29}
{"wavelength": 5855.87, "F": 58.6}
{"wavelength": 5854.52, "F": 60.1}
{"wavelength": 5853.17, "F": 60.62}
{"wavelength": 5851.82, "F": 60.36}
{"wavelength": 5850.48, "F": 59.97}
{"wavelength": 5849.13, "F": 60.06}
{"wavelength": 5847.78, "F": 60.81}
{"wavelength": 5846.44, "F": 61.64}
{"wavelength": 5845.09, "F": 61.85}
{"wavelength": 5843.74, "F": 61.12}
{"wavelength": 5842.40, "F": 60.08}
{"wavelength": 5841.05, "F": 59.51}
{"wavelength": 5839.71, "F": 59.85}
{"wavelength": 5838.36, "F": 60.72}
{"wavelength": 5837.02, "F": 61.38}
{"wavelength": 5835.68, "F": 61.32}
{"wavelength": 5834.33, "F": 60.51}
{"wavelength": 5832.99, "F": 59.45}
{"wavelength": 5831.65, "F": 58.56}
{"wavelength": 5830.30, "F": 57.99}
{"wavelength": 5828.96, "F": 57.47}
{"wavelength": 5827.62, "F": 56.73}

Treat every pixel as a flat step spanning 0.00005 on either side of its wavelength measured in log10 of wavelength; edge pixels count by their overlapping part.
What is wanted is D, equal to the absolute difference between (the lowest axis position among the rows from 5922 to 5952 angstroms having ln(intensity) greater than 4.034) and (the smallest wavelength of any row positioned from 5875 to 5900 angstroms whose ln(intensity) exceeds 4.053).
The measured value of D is 46.2 angstroms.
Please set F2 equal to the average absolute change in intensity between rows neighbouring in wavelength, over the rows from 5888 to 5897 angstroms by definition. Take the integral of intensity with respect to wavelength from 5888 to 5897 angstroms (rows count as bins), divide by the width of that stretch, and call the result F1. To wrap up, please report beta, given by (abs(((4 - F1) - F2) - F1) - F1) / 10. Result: 4.32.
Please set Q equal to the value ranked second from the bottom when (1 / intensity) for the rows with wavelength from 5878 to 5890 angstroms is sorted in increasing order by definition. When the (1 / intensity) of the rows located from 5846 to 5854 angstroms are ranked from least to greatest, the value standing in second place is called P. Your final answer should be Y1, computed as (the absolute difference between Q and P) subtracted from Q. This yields 0.0164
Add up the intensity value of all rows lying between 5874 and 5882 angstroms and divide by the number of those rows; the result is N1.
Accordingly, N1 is 60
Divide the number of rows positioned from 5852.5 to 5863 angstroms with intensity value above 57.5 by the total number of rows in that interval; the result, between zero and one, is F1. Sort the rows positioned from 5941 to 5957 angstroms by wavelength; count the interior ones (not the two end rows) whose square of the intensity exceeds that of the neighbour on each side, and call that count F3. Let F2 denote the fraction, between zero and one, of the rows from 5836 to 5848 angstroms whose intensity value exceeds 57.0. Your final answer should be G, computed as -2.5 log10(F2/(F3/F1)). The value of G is 1.1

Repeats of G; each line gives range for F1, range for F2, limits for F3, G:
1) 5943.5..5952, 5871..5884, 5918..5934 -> 1.8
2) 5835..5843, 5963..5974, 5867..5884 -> 0.8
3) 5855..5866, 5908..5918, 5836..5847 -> 3.6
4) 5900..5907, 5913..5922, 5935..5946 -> 2.2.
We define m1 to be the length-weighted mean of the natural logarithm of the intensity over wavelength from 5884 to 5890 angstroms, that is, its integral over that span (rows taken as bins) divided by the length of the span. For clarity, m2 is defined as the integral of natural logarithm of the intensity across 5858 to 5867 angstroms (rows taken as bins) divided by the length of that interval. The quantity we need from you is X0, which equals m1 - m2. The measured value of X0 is -0.11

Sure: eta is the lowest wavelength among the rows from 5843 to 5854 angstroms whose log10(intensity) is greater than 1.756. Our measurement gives 5843.74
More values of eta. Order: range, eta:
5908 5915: 5908.69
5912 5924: 5916.86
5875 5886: 5876.13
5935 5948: 5935.96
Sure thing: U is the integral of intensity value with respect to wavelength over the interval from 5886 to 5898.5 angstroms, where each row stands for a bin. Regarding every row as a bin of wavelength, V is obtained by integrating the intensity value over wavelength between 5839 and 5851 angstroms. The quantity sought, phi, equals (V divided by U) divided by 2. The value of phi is 0.62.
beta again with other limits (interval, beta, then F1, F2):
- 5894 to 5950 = 5.25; 56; 0.5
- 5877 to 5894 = 4.88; 51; 1.5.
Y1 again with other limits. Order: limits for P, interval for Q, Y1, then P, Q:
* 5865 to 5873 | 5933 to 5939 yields 0.0164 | 0.0164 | 0.0175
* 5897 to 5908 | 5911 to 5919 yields 0.0173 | 0.0173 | 0.0175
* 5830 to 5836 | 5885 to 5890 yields 0.0165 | 0.0165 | 0.0211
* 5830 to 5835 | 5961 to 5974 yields 0.0168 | 0.0168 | 0.0172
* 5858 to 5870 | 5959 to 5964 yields 0.0169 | 0.0169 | 0.0188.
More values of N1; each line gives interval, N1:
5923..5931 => 58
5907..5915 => 57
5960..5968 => 54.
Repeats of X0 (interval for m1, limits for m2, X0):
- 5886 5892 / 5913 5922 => -0.21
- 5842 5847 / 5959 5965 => 0.14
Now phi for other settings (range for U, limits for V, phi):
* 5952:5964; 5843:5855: 0.55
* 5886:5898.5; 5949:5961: 0.57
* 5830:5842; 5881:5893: 0.41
